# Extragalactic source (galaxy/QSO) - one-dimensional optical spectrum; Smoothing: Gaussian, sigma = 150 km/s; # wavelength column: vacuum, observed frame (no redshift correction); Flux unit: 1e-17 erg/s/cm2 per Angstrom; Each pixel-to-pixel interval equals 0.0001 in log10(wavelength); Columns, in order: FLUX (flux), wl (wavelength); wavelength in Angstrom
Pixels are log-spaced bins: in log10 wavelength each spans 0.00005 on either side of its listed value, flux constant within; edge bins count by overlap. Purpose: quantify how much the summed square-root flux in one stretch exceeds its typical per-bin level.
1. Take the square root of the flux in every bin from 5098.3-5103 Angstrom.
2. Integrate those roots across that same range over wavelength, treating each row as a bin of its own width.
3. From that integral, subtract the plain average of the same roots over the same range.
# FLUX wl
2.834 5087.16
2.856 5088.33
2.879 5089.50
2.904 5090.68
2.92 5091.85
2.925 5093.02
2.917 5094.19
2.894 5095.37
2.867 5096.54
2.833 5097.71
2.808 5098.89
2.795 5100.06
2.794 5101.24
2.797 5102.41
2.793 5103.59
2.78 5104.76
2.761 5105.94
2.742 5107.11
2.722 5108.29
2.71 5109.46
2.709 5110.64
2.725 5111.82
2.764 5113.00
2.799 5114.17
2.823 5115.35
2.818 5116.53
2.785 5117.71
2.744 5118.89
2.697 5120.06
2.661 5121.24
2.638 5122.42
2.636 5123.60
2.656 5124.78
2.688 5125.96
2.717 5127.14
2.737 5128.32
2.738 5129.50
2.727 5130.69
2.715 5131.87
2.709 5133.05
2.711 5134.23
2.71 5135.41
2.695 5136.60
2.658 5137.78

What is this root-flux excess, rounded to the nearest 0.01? 6.19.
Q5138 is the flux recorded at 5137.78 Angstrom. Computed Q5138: 2.658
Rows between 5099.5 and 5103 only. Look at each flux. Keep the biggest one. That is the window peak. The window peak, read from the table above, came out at 2.797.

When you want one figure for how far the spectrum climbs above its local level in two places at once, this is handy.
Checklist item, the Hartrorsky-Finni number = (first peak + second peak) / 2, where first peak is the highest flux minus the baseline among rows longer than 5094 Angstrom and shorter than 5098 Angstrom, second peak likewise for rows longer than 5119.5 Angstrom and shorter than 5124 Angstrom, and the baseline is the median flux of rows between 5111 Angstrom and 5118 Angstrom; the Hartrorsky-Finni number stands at 0.015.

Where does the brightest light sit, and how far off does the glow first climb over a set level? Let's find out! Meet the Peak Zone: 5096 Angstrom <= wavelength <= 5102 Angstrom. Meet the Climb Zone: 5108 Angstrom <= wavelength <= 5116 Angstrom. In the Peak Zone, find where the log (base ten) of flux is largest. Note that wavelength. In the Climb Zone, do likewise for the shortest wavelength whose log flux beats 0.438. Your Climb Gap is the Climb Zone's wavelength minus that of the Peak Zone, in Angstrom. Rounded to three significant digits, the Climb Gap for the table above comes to 16.5 Angstrom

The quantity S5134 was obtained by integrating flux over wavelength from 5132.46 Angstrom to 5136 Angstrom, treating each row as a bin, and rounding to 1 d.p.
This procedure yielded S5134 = 9.6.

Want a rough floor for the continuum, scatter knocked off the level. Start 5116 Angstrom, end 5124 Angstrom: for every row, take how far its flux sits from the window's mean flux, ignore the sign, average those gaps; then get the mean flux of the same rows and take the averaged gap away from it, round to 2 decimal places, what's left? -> 2.65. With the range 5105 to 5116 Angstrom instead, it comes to 2.72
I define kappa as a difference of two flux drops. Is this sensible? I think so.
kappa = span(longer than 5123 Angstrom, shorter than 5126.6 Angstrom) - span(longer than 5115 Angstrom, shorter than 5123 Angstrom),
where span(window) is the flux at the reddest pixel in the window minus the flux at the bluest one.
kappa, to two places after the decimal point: 0.24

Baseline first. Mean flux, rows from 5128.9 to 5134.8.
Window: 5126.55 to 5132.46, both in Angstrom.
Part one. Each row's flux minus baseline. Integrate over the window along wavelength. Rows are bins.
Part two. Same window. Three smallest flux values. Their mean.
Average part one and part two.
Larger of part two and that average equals 2.72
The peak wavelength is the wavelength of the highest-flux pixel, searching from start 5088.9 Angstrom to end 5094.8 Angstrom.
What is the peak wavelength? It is 5093.02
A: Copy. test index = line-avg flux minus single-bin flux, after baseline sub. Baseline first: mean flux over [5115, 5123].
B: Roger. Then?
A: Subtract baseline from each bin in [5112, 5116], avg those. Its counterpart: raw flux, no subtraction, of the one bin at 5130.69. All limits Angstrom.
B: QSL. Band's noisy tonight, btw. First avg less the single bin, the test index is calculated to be -2.67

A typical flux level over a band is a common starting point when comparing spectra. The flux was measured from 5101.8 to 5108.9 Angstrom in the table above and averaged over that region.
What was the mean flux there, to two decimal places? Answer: 2.77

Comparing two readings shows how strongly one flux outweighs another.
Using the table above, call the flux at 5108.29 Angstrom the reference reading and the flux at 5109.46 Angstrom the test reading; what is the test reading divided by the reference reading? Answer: 1.00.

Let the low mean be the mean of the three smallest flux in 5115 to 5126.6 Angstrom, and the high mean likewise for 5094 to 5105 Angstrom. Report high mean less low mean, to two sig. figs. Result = 0.15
